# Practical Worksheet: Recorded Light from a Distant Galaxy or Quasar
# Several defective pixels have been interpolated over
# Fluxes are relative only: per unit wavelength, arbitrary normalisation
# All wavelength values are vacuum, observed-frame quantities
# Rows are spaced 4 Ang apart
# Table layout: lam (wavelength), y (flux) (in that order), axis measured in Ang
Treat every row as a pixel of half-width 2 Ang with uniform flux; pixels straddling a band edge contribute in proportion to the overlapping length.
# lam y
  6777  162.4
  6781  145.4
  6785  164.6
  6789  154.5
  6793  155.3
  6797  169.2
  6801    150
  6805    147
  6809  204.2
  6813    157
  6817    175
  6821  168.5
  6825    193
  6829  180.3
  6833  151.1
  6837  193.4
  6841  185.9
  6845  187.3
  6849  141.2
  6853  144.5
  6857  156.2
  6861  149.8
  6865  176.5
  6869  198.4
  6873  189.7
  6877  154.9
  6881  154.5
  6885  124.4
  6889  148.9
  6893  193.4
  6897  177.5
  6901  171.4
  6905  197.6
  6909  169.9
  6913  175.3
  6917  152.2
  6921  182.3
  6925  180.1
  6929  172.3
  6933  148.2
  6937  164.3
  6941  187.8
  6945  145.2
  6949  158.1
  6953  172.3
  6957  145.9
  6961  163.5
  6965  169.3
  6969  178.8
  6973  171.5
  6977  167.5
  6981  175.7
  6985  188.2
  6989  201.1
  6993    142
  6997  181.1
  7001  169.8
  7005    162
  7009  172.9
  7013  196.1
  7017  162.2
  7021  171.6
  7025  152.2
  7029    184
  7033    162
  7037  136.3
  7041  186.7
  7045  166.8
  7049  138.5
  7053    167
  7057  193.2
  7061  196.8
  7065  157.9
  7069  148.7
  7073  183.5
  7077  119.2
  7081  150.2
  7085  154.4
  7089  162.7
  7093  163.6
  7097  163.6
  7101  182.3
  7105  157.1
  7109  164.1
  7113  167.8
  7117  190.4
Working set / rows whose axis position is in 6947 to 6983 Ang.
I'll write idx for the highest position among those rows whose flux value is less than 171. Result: 6977 Ang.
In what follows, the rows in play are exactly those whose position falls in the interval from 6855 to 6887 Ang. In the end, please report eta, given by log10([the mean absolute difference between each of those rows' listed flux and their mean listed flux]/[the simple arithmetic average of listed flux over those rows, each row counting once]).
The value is -0.94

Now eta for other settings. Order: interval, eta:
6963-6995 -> -1.17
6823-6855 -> -0.94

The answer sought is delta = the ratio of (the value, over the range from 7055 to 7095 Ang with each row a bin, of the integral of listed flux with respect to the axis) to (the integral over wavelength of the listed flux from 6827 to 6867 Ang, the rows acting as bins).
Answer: 0.98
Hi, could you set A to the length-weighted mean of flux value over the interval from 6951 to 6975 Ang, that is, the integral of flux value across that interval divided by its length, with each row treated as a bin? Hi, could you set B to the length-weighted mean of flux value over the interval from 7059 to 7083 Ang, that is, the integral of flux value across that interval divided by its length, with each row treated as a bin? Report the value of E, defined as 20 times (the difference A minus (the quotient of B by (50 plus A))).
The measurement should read 3323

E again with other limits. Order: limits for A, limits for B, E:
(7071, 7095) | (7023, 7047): 3096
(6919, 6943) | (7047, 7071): 3435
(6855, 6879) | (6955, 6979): 3403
